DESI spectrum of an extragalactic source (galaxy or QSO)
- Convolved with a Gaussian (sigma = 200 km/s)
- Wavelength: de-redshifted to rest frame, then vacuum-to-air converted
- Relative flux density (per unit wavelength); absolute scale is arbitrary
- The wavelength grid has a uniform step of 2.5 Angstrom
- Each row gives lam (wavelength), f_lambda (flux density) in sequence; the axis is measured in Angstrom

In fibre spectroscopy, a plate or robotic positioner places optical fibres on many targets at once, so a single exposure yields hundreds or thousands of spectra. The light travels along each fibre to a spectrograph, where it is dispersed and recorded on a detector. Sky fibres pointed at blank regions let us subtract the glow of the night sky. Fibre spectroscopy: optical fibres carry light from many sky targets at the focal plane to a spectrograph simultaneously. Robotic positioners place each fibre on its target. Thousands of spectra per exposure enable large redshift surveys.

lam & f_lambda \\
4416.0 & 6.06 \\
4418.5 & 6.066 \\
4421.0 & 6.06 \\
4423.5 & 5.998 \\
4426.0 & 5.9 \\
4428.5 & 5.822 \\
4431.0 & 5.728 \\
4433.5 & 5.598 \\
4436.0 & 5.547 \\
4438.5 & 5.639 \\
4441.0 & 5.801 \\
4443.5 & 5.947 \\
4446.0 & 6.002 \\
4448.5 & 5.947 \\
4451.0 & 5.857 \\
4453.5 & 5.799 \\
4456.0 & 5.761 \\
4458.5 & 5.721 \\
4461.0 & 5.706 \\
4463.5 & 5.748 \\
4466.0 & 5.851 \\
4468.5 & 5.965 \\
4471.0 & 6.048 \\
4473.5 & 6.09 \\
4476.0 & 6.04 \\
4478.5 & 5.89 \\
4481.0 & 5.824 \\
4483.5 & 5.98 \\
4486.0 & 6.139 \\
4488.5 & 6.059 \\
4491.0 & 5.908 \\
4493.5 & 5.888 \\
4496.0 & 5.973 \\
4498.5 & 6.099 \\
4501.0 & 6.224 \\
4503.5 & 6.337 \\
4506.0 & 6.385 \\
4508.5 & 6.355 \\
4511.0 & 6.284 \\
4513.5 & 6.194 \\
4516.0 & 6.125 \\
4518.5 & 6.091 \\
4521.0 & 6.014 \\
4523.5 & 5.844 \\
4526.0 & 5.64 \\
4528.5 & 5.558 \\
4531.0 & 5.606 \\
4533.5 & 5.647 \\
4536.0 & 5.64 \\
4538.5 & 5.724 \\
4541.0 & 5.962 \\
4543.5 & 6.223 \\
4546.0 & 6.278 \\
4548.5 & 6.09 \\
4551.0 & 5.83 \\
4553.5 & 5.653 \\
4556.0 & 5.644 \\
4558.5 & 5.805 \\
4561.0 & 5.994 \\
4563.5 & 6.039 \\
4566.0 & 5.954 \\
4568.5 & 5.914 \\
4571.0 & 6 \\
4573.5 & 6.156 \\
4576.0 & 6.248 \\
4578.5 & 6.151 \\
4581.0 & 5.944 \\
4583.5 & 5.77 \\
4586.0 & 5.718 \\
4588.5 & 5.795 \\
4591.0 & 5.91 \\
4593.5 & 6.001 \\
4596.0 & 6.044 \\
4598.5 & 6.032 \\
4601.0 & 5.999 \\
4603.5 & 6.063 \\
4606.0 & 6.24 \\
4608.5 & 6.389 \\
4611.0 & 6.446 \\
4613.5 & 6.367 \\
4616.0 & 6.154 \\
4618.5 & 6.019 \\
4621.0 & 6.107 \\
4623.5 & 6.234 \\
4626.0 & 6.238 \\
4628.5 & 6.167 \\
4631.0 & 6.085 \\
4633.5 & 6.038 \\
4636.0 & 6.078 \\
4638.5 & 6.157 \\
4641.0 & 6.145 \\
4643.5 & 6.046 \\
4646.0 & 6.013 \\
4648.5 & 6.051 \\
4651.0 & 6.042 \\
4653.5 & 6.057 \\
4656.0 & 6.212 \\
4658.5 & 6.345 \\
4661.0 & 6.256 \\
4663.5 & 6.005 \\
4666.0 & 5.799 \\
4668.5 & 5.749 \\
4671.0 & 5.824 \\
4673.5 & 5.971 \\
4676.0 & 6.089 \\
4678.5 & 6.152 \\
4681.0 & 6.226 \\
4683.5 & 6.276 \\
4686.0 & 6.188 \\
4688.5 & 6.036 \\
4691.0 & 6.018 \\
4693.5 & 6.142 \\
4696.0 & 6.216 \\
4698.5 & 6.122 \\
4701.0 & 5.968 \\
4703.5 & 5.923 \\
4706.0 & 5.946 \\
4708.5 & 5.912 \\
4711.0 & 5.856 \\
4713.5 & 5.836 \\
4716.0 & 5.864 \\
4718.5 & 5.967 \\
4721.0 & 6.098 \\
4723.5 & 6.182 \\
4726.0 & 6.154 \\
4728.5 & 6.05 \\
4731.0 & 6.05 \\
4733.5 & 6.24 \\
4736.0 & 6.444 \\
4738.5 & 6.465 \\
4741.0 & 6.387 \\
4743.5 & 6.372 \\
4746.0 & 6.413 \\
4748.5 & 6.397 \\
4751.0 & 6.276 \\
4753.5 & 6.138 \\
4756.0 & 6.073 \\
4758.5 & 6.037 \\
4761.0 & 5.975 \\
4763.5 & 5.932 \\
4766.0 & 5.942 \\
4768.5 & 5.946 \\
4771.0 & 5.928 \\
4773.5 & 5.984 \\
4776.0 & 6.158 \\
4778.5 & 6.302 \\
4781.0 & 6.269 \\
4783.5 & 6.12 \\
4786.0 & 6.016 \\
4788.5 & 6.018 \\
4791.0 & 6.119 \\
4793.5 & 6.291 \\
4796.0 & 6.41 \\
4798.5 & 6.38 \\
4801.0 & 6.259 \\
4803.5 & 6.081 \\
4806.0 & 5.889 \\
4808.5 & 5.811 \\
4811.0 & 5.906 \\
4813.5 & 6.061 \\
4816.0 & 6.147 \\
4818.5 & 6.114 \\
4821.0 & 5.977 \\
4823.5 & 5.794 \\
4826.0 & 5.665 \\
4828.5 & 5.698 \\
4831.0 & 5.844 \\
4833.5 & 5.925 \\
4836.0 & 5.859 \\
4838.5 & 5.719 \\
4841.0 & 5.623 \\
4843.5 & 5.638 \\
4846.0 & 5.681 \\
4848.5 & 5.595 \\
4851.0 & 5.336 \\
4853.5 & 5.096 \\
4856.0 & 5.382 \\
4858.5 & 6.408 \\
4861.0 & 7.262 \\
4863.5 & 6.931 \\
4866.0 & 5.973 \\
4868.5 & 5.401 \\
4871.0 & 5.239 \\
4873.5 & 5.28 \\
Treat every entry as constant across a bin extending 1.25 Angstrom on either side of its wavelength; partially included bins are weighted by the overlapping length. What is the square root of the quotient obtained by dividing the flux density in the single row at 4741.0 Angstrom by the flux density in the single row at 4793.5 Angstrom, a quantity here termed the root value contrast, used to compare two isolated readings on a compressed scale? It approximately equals 1.01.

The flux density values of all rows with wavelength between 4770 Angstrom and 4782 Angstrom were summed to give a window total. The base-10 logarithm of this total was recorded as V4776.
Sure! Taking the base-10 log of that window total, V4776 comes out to 1.49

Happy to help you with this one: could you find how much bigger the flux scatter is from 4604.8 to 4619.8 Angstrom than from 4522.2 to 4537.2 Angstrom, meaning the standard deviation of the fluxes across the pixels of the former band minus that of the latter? 0.06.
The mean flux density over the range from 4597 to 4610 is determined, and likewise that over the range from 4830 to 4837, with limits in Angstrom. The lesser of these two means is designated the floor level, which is 5.88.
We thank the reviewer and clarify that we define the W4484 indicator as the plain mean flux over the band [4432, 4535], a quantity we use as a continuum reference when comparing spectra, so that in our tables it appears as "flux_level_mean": 5.93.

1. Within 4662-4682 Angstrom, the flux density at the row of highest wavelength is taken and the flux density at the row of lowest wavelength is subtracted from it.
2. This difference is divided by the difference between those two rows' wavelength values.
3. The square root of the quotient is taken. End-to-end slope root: 0.11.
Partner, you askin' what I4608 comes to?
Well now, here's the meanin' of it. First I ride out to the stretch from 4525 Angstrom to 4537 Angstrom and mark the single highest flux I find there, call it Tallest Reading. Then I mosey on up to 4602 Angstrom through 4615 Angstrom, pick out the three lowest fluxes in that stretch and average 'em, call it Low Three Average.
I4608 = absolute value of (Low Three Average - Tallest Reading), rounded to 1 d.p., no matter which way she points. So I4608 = 0.6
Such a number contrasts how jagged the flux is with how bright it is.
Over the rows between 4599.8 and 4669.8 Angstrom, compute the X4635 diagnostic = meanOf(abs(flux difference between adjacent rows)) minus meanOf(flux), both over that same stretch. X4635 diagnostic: -6.03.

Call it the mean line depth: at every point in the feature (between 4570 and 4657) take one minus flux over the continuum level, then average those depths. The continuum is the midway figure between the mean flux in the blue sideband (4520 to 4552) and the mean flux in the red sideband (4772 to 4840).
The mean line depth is -0.025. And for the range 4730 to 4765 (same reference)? -0.049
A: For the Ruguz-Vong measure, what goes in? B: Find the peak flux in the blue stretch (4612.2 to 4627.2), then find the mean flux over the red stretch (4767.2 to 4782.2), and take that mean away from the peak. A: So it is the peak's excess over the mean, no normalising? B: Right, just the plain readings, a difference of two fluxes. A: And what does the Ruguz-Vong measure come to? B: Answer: 0.27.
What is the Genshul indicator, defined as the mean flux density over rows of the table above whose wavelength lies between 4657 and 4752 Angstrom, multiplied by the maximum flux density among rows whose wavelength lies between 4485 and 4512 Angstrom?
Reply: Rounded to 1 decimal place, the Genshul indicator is 39.0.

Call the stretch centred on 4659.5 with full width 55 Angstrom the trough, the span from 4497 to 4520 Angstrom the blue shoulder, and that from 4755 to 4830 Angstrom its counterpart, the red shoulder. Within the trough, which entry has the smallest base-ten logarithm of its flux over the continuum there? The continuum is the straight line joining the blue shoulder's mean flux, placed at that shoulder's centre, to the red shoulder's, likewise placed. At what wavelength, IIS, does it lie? 4668.5 Angstrom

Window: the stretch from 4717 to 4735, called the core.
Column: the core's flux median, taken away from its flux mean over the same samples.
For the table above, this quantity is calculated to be 0.01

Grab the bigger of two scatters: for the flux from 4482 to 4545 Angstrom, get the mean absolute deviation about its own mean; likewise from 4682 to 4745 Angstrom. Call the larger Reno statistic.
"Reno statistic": 0.21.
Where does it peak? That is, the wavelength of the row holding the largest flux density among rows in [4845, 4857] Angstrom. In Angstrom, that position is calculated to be 4846.0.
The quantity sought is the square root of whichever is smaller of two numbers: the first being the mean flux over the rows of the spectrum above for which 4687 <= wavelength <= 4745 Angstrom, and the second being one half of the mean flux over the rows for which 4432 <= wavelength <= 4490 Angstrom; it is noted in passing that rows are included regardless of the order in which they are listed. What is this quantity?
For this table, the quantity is 1.71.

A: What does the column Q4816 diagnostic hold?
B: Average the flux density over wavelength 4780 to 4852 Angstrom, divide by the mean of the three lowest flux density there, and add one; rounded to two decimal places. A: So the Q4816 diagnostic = 2.08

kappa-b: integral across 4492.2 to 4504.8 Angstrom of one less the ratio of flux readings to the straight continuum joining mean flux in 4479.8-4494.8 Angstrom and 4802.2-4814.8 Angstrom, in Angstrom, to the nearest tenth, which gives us -0.3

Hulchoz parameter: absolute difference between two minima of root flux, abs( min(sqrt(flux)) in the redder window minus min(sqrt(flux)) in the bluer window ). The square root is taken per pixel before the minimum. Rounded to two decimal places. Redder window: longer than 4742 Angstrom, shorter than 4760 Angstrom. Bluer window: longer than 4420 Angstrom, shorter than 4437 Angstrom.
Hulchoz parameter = 0.10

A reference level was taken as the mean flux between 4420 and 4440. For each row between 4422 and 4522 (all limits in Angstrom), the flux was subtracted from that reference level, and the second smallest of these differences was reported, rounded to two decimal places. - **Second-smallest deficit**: -0.57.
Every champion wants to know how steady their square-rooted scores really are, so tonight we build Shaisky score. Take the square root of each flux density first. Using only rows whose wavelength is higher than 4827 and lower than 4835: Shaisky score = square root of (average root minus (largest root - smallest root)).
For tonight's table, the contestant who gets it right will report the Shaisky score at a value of 1.54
